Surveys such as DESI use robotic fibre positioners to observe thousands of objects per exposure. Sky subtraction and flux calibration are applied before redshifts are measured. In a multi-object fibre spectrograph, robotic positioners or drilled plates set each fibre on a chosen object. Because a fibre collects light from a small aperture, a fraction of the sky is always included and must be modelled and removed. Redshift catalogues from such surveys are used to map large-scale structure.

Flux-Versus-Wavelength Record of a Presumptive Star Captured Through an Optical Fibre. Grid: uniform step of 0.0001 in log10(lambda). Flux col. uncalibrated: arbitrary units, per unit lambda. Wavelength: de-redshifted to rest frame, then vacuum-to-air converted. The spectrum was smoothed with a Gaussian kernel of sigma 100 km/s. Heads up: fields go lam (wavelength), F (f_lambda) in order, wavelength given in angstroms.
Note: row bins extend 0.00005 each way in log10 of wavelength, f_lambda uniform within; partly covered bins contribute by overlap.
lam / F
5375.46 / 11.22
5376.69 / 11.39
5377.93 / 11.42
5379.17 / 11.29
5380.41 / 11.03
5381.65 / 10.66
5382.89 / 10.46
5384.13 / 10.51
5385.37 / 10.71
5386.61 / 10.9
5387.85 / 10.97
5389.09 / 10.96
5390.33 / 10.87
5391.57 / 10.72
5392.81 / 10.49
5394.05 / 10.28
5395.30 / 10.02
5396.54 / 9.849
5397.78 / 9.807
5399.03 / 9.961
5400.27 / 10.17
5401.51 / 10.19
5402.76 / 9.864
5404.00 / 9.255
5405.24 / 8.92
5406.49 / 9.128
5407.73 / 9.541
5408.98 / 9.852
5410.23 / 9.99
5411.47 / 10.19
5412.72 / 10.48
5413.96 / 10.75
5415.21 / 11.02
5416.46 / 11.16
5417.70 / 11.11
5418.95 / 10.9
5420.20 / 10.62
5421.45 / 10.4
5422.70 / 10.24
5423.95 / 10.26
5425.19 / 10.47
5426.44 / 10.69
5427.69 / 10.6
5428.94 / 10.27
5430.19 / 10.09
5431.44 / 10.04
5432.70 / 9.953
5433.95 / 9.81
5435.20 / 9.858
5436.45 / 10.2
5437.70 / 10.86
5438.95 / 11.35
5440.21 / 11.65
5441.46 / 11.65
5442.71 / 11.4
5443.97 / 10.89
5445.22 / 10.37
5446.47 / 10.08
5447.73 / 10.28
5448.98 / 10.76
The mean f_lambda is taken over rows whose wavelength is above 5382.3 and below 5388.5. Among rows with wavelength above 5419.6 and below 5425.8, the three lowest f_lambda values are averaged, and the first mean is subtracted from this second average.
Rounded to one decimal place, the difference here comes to -0.4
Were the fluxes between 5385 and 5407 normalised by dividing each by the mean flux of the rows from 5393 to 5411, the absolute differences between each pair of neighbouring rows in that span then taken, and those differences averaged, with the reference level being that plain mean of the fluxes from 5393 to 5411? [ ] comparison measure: 0.020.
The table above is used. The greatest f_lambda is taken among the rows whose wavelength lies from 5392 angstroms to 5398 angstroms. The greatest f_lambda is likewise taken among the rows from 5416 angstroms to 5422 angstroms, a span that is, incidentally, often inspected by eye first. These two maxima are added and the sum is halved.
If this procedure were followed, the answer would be 10.8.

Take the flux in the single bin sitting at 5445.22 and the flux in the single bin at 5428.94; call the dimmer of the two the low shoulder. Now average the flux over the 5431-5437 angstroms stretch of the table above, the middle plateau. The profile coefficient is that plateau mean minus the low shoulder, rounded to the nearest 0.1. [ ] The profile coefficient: -0.3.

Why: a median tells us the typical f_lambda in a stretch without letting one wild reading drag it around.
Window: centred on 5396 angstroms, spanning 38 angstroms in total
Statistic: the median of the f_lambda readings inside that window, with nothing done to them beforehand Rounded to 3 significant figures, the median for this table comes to 10.4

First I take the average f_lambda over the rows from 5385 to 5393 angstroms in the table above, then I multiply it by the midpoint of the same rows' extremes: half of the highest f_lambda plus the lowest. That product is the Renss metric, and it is 116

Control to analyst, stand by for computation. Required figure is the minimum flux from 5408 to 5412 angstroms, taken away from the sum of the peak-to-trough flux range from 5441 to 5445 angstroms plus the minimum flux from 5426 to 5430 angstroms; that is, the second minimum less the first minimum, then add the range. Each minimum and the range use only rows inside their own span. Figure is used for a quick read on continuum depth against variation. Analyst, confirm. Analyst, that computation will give 1.2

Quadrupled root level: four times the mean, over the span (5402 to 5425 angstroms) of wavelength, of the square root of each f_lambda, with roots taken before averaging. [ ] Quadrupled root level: 12.8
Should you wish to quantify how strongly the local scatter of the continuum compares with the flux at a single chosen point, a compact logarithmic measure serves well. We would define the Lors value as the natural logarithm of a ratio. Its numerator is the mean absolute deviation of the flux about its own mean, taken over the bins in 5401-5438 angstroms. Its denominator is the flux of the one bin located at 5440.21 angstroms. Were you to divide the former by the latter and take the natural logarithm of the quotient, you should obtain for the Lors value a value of -3.30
